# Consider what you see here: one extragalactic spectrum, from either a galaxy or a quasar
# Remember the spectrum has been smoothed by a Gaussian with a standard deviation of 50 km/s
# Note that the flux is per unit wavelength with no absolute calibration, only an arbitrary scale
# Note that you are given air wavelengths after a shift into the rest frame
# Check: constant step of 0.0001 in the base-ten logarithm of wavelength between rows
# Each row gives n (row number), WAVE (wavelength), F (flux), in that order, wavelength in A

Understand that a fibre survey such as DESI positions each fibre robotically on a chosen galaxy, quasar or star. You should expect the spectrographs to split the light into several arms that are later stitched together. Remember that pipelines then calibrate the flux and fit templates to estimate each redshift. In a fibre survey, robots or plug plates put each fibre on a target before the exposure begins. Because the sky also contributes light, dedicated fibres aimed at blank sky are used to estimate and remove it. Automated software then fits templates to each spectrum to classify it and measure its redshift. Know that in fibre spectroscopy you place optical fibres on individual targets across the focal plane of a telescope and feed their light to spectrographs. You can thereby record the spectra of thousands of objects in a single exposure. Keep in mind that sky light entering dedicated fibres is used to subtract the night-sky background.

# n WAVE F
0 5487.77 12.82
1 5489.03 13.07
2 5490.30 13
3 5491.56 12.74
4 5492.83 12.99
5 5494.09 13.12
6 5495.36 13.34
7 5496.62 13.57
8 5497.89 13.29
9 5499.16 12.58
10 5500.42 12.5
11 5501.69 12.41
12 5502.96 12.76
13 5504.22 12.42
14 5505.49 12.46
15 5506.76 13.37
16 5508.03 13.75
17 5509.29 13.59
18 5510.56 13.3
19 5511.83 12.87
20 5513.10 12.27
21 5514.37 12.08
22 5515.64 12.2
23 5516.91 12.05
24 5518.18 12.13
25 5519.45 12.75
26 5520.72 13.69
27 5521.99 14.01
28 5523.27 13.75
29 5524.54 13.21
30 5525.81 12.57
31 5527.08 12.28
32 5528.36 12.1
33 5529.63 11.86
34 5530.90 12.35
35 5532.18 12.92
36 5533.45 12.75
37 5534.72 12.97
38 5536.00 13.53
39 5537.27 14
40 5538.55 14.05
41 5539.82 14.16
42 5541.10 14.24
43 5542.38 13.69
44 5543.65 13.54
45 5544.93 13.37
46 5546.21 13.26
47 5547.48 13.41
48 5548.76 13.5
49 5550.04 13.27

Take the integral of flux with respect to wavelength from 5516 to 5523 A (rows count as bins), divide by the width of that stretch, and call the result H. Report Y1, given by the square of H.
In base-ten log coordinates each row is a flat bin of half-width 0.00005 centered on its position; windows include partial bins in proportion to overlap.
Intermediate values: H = 12.9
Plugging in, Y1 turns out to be 167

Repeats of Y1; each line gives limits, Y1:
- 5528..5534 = 154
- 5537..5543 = 196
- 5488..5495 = 169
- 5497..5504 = 162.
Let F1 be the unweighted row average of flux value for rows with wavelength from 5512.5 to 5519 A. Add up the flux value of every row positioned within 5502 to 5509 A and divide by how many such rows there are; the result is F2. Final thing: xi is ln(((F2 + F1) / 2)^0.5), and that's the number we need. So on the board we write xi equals 1.265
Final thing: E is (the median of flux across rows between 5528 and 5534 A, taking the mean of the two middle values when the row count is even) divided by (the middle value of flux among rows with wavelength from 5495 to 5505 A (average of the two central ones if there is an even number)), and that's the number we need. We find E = 0.97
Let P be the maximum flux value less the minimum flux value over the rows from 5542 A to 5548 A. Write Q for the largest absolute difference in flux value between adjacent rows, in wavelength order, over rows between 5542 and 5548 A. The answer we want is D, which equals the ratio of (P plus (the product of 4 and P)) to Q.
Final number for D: 13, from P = 0.43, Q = 0.17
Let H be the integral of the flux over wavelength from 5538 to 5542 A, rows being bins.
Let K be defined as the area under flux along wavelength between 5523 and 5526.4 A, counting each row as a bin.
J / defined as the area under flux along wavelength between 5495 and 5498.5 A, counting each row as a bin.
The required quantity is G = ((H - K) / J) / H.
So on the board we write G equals 0.0044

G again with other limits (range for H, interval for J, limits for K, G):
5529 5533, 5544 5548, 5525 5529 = 0.0001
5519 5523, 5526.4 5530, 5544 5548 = 0.0003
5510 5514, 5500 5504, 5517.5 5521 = 0.0025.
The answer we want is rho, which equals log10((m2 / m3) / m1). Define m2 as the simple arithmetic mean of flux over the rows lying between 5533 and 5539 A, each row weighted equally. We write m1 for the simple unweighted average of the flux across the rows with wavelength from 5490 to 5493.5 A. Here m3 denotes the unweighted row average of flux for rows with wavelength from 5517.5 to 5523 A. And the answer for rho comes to -1.10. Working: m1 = 12.9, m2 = 13.5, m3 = 13.1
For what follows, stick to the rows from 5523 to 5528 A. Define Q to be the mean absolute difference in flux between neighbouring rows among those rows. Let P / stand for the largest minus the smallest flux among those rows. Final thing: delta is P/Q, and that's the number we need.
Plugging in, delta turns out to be 3.0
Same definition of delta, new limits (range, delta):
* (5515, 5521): 3.7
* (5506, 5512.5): 2.8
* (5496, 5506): 4.3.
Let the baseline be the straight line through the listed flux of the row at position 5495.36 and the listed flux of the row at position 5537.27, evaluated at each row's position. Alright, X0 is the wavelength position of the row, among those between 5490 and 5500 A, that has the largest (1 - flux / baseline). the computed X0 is 5499.16 A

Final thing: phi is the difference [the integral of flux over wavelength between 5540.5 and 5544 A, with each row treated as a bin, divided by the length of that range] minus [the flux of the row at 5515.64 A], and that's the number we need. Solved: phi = 1.7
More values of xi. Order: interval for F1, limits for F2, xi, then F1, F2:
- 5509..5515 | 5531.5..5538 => 1.284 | 12.8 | 13.2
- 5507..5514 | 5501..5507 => 1.279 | 13.2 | 12.7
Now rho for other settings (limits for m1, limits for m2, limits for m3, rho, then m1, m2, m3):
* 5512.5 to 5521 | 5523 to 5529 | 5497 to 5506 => -1.09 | 12.5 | 12.8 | 12.6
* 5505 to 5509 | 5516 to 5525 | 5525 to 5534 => -1.10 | 13.2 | 13.1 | 12.4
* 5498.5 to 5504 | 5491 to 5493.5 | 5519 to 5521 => -1.11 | 12.6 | 12.9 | 13.2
